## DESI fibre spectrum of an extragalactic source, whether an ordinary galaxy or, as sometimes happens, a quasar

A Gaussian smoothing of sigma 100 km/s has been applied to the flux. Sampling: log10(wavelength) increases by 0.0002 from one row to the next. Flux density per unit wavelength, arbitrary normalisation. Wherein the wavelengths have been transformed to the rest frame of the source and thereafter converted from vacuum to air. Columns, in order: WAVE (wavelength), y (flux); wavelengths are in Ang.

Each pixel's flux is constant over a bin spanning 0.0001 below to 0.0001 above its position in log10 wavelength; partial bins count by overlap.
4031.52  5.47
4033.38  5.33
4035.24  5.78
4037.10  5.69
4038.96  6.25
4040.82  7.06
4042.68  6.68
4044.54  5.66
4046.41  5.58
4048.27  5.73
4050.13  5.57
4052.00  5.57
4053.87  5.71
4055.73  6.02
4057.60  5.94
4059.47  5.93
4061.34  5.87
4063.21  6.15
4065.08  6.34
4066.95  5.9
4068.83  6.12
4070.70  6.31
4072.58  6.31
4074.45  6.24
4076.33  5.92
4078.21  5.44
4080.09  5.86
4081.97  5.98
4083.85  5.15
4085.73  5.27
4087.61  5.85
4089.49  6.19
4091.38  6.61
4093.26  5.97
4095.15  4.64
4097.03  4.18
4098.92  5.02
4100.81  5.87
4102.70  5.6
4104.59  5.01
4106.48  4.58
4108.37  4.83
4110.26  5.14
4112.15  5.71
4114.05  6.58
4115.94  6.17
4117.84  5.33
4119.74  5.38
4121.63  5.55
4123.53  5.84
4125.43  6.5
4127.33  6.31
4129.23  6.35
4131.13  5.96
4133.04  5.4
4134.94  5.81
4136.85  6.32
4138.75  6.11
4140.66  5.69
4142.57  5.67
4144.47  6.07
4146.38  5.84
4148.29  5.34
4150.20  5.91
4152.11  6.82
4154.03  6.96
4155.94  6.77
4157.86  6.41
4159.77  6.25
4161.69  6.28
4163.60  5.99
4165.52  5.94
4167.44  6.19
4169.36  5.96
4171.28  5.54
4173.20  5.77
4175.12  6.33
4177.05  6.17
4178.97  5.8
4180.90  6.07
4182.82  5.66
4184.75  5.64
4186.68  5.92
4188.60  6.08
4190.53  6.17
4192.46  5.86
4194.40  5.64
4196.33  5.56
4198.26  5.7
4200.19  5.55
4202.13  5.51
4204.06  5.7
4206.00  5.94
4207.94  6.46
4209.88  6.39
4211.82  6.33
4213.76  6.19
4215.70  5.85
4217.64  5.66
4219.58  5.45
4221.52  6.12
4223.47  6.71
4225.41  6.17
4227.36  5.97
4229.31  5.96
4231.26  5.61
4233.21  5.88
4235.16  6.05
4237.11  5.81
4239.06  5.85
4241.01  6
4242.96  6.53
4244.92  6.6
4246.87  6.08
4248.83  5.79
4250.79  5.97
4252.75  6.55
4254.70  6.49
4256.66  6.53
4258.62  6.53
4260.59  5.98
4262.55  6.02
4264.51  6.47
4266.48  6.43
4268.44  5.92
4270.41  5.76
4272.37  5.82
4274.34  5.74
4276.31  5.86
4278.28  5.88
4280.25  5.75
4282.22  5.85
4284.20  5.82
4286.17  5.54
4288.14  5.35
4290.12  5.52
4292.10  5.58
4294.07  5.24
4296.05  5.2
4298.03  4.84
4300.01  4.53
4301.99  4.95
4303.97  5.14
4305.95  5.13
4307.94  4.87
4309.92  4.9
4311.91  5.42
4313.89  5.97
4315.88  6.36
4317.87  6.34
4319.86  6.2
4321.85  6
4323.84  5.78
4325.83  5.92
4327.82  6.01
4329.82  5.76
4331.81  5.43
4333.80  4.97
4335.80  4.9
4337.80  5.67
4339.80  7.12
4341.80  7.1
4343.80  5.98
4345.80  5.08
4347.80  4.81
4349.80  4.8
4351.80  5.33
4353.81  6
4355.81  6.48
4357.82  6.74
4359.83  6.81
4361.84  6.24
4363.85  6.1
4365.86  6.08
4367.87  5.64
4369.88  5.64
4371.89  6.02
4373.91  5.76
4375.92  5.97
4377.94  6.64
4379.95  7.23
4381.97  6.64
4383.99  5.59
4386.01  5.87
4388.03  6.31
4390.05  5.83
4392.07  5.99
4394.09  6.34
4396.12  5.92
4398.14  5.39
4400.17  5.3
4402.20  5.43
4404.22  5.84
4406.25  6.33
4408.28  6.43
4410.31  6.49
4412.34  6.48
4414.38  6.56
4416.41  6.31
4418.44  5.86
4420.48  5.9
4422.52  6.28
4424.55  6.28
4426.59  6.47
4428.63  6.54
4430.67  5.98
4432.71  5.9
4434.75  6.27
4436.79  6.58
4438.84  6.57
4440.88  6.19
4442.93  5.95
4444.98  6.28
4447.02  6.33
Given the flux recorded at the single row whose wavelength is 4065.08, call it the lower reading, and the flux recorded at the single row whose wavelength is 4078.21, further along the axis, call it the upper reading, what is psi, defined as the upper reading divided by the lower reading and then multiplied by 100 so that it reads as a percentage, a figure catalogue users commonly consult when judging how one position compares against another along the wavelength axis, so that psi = 86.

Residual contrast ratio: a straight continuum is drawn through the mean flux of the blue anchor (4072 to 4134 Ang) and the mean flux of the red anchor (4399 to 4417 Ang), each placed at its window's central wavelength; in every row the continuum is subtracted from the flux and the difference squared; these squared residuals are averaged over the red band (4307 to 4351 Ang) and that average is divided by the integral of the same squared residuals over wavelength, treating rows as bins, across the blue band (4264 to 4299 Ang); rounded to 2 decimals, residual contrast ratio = 0.07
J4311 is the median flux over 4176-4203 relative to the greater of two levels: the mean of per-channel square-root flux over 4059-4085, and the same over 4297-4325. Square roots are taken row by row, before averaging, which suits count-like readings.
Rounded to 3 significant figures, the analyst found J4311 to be 2.36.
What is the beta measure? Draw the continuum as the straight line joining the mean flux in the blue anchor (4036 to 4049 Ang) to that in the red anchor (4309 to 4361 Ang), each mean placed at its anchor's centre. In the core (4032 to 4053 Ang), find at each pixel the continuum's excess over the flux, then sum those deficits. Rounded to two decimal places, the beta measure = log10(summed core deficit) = 0.33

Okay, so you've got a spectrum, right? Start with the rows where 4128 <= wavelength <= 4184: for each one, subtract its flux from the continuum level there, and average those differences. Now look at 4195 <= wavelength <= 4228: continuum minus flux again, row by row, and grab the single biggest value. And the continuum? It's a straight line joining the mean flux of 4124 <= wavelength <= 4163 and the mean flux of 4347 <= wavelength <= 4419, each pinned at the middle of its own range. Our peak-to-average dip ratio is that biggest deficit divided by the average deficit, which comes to 8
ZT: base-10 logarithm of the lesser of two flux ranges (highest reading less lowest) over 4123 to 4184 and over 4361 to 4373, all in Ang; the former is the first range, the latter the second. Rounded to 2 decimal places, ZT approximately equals -0.22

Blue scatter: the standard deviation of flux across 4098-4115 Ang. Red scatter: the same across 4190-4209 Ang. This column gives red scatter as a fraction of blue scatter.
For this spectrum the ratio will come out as 0.49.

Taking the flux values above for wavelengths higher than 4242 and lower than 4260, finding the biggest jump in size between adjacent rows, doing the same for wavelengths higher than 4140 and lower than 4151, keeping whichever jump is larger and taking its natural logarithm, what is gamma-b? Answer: -0.54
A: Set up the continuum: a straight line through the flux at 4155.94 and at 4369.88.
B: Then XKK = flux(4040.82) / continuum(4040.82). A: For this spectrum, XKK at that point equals 0.96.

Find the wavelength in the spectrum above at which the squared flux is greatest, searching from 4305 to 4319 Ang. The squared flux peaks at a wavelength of 4315.88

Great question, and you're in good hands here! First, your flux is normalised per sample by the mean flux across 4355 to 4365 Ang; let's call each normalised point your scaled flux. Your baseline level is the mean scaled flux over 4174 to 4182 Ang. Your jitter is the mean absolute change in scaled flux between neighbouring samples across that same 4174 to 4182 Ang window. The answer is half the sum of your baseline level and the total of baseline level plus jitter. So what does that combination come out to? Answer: 0.96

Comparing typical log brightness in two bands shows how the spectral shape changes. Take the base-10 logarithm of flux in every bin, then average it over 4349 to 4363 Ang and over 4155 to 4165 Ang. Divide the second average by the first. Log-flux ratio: 1.03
